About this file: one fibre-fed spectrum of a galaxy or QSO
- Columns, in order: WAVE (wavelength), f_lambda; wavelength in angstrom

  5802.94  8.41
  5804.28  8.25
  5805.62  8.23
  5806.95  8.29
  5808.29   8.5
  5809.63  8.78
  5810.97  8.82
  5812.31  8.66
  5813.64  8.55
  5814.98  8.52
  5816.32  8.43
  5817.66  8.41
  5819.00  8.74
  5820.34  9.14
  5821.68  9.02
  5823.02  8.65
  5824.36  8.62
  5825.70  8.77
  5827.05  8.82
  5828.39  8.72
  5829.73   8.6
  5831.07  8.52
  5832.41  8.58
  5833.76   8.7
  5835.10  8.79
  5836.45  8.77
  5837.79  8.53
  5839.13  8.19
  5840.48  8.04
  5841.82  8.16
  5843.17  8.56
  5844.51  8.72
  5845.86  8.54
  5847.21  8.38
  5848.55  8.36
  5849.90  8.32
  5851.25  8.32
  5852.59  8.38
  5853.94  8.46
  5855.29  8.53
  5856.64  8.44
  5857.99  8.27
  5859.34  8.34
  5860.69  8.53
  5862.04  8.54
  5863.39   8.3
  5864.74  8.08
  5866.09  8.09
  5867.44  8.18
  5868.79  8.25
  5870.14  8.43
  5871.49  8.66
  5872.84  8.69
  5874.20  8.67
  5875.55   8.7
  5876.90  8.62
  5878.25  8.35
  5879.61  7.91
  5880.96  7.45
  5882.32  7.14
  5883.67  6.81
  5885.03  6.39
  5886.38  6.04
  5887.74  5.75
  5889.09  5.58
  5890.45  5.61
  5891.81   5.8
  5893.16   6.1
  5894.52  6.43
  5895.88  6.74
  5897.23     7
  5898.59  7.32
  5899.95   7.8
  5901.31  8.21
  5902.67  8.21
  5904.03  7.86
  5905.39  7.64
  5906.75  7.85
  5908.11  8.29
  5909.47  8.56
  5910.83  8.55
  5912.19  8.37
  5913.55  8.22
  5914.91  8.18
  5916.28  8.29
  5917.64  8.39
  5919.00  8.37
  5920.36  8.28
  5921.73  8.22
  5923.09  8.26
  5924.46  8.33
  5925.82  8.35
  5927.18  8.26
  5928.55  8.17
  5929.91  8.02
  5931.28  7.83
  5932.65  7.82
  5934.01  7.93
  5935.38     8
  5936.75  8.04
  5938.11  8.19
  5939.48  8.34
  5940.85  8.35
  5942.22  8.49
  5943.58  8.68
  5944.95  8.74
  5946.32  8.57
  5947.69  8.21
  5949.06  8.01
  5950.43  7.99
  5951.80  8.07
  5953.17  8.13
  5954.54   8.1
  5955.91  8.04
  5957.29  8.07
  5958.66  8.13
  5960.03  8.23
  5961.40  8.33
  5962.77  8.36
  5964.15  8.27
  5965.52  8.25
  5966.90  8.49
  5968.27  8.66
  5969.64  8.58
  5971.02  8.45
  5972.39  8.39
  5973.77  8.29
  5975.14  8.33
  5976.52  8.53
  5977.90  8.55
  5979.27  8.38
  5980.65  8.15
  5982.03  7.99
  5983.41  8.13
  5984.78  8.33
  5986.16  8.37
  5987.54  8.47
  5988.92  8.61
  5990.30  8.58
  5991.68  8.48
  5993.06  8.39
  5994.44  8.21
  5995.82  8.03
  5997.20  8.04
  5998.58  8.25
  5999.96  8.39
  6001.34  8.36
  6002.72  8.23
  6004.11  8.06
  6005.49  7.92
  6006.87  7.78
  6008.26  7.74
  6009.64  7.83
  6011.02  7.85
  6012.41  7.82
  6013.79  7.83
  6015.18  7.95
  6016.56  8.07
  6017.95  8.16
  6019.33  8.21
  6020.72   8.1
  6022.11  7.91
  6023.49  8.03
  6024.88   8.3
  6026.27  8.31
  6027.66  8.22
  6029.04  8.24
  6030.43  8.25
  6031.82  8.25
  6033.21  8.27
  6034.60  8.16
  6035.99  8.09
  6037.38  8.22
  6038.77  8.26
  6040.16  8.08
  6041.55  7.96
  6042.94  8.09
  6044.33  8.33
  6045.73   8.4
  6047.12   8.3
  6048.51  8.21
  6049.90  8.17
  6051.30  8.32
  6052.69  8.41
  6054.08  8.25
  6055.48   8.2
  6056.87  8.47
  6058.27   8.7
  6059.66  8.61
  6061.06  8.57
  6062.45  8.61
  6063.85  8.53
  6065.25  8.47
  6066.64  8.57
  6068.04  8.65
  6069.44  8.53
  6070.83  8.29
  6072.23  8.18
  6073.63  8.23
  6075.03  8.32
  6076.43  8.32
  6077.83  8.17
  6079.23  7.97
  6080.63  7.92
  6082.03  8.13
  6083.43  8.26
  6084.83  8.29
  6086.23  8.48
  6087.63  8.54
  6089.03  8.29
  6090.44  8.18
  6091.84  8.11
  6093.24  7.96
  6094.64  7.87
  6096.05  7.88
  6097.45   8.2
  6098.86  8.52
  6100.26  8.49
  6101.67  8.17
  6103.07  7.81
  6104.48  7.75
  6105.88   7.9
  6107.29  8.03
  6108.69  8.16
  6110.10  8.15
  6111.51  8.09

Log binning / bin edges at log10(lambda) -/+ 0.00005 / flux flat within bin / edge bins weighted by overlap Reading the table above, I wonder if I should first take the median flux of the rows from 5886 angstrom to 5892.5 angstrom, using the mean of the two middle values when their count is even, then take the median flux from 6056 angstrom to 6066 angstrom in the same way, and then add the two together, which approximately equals 14.3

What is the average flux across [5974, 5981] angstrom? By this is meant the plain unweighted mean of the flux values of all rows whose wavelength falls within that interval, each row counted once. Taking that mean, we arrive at 8.39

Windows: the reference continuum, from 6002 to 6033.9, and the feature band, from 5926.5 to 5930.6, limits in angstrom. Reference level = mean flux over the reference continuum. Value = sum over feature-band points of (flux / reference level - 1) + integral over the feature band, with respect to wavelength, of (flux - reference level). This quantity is 0.41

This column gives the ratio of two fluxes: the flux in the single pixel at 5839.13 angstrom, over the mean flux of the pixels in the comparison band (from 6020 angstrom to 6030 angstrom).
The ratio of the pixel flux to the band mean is 1.00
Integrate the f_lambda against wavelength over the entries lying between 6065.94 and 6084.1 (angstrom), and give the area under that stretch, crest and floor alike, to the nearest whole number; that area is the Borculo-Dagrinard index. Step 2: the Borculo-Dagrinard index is 150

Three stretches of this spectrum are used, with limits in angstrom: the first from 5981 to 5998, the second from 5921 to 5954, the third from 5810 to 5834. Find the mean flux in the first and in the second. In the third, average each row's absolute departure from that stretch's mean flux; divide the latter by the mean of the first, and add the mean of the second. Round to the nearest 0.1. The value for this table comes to 8.2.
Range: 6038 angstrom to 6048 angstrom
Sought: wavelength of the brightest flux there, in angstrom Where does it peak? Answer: 6045.73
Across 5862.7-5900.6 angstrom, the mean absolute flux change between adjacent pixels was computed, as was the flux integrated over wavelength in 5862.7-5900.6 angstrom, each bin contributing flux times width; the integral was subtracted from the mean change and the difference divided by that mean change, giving -1215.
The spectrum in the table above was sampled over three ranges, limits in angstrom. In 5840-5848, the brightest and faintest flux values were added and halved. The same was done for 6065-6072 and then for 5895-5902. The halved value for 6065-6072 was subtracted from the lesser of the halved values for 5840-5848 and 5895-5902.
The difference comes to -1.0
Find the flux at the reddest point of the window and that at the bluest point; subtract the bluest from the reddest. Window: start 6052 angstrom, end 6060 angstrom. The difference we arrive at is 0.2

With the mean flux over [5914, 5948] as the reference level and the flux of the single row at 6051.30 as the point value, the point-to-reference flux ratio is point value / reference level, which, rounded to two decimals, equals 1.01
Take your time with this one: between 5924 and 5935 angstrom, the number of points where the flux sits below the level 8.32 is 6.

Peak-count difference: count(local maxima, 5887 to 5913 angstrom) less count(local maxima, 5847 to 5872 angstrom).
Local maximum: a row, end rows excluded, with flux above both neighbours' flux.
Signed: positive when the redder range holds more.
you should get -1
